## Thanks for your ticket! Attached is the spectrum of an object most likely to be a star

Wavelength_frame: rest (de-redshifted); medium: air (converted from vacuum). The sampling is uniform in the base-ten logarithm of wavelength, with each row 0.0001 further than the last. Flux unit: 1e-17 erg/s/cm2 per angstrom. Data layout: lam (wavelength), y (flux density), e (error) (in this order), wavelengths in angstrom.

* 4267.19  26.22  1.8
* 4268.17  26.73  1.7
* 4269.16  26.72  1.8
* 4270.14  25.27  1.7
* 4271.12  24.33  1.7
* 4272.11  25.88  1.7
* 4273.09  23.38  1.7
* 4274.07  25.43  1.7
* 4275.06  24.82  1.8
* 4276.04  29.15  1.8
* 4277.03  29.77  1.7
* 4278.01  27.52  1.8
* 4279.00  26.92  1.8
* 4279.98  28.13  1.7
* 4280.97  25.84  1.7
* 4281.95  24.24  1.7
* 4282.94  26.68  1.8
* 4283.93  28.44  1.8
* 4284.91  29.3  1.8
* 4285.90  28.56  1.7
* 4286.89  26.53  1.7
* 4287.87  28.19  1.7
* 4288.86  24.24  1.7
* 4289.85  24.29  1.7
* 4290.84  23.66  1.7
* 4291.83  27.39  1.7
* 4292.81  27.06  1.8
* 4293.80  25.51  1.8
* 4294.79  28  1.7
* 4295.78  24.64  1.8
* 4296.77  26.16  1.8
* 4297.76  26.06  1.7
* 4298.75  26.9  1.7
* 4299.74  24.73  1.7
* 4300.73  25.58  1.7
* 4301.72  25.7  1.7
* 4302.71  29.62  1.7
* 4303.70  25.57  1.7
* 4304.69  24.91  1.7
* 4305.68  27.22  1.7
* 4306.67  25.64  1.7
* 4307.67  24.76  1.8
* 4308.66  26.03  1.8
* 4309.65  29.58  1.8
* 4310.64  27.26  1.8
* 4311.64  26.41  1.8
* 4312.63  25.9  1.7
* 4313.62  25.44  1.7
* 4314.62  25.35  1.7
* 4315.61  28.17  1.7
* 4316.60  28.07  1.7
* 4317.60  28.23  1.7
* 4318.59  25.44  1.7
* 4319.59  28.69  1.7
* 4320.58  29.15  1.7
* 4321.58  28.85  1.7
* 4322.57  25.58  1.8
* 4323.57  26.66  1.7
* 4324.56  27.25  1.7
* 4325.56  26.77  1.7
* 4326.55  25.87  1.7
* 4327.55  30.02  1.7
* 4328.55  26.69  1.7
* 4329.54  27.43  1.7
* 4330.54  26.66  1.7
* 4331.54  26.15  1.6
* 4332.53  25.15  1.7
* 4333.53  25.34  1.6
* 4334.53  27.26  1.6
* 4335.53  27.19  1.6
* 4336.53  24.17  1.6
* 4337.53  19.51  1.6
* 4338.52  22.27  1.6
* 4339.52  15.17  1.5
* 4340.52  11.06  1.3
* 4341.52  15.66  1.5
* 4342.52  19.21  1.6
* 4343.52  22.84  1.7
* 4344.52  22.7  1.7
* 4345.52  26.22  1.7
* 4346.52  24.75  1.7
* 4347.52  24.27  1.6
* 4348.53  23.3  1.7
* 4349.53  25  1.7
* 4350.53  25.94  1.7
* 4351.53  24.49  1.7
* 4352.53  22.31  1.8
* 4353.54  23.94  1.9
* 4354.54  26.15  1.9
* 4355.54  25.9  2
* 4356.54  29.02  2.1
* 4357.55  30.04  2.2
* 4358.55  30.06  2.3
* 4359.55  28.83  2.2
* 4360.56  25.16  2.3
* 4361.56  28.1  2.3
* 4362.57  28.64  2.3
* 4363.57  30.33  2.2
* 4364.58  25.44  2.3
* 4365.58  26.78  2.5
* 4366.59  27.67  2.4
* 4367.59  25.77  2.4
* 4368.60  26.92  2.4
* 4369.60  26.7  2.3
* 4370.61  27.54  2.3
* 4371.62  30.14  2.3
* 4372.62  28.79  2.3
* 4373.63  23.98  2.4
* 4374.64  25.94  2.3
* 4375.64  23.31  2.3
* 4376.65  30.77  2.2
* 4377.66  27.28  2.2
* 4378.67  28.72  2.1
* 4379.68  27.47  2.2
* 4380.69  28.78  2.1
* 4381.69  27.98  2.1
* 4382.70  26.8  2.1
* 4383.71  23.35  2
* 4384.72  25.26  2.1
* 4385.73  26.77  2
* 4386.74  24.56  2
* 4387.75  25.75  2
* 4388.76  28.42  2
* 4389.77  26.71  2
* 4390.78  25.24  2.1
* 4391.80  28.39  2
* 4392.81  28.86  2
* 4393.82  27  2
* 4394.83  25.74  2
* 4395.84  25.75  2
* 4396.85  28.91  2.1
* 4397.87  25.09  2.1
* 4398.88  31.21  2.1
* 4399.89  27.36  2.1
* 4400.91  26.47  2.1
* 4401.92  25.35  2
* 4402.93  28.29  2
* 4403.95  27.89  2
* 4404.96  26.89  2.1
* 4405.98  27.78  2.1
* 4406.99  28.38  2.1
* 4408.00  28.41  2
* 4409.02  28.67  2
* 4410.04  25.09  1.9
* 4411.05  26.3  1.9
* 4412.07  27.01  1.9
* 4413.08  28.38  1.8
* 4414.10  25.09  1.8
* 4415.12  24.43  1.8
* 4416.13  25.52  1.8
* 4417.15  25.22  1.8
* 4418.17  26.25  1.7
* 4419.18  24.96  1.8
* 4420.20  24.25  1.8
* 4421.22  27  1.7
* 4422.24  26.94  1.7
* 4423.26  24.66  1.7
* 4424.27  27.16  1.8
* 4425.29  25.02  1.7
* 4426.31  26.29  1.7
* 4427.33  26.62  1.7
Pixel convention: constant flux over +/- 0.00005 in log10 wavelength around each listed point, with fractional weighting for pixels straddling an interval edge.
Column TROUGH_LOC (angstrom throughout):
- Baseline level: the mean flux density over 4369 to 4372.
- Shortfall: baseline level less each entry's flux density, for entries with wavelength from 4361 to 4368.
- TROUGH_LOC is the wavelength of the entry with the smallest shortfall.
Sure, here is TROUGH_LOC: 4363.57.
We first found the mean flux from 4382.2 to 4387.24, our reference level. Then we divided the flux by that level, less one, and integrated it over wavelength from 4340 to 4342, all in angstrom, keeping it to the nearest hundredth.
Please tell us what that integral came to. -0.95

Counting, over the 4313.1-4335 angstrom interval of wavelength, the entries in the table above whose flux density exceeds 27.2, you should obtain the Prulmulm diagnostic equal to 10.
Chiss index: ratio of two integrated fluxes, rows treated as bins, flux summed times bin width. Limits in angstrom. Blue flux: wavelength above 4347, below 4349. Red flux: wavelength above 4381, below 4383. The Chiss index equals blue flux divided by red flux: 0.86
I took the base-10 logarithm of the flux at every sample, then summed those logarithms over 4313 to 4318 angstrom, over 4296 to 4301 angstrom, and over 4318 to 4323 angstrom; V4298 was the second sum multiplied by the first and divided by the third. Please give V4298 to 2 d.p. 7.03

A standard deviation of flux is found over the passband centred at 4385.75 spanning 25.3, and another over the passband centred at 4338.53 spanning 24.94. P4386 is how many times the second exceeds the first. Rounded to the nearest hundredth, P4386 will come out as 2.30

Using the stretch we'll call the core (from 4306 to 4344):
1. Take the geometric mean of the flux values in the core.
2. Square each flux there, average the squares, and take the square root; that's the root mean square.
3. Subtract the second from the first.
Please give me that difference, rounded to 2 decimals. -0.75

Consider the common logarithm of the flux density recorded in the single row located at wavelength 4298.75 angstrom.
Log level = 1.43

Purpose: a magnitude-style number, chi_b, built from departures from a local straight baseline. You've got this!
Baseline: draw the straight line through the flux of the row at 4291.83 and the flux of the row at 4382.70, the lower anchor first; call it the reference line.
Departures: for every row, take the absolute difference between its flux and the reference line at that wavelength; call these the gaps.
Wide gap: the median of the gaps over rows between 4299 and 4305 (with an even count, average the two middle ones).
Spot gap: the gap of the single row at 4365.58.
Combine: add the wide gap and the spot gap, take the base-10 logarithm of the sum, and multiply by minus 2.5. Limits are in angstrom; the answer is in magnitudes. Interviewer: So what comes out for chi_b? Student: -0.83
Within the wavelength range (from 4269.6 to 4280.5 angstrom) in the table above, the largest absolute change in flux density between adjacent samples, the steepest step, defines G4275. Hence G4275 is 4.3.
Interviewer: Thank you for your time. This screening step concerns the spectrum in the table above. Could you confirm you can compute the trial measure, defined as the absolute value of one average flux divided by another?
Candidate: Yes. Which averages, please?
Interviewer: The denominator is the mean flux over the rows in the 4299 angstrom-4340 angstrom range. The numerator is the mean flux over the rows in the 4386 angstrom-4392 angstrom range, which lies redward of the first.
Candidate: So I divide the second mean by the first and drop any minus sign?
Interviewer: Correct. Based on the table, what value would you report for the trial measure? 1.01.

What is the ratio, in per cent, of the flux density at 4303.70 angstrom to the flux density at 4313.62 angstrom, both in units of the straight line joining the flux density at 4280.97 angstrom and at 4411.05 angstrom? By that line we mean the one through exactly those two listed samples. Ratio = 101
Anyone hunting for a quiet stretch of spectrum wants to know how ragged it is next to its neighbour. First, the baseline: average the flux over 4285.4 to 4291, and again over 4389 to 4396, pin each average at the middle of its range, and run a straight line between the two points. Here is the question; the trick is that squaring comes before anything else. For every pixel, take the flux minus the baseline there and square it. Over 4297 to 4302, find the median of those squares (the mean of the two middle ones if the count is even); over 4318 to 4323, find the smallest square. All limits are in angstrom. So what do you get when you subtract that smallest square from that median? -0.2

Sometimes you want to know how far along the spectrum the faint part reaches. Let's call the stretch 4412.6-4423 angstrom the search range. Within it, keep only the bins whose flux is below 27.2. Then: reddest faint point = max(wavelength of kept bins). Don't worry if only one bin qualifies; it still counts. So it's 4422.24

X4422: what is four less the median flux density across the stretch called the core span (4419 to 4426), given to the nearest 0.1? -21.0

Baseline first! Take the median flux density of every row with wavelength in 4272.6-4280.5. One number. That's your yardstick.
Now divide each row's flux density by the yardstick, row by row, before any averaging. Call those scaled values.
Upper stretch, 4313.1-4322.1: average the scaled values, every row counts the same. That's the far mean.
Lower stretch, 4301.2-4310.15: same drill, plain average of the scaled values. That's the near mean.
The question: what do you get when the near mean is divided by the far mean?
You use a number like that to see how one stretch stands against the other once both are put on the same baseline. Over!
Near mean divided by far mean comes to 0.97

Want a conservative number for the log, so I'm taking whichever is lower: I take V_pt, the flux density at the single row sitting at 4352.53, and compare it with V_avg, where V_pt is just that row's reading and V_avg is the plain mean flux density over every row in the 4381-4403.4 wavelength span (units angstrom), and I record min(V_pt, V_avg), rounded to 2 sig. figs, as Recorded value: 22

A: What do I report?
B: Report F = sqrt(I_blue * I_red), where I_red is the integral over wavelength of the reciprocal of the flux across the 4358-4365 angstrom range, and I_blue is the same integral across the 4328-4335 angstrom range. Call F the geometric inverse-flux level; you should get 0.258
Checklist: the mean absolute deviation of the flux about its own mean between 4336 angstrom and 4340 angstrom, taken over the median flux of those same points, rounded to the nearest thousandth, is 0.141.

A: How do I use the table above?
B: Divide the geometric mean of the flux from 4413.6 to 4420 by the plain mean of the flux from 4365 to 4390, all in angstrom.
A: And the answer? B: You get 0.94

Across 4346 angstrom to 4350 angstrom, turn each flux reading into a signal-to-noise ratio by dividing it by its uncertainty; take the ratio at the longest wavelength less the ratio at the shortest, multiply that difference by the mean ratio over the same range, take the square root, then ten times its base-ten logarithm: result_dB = 1.6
